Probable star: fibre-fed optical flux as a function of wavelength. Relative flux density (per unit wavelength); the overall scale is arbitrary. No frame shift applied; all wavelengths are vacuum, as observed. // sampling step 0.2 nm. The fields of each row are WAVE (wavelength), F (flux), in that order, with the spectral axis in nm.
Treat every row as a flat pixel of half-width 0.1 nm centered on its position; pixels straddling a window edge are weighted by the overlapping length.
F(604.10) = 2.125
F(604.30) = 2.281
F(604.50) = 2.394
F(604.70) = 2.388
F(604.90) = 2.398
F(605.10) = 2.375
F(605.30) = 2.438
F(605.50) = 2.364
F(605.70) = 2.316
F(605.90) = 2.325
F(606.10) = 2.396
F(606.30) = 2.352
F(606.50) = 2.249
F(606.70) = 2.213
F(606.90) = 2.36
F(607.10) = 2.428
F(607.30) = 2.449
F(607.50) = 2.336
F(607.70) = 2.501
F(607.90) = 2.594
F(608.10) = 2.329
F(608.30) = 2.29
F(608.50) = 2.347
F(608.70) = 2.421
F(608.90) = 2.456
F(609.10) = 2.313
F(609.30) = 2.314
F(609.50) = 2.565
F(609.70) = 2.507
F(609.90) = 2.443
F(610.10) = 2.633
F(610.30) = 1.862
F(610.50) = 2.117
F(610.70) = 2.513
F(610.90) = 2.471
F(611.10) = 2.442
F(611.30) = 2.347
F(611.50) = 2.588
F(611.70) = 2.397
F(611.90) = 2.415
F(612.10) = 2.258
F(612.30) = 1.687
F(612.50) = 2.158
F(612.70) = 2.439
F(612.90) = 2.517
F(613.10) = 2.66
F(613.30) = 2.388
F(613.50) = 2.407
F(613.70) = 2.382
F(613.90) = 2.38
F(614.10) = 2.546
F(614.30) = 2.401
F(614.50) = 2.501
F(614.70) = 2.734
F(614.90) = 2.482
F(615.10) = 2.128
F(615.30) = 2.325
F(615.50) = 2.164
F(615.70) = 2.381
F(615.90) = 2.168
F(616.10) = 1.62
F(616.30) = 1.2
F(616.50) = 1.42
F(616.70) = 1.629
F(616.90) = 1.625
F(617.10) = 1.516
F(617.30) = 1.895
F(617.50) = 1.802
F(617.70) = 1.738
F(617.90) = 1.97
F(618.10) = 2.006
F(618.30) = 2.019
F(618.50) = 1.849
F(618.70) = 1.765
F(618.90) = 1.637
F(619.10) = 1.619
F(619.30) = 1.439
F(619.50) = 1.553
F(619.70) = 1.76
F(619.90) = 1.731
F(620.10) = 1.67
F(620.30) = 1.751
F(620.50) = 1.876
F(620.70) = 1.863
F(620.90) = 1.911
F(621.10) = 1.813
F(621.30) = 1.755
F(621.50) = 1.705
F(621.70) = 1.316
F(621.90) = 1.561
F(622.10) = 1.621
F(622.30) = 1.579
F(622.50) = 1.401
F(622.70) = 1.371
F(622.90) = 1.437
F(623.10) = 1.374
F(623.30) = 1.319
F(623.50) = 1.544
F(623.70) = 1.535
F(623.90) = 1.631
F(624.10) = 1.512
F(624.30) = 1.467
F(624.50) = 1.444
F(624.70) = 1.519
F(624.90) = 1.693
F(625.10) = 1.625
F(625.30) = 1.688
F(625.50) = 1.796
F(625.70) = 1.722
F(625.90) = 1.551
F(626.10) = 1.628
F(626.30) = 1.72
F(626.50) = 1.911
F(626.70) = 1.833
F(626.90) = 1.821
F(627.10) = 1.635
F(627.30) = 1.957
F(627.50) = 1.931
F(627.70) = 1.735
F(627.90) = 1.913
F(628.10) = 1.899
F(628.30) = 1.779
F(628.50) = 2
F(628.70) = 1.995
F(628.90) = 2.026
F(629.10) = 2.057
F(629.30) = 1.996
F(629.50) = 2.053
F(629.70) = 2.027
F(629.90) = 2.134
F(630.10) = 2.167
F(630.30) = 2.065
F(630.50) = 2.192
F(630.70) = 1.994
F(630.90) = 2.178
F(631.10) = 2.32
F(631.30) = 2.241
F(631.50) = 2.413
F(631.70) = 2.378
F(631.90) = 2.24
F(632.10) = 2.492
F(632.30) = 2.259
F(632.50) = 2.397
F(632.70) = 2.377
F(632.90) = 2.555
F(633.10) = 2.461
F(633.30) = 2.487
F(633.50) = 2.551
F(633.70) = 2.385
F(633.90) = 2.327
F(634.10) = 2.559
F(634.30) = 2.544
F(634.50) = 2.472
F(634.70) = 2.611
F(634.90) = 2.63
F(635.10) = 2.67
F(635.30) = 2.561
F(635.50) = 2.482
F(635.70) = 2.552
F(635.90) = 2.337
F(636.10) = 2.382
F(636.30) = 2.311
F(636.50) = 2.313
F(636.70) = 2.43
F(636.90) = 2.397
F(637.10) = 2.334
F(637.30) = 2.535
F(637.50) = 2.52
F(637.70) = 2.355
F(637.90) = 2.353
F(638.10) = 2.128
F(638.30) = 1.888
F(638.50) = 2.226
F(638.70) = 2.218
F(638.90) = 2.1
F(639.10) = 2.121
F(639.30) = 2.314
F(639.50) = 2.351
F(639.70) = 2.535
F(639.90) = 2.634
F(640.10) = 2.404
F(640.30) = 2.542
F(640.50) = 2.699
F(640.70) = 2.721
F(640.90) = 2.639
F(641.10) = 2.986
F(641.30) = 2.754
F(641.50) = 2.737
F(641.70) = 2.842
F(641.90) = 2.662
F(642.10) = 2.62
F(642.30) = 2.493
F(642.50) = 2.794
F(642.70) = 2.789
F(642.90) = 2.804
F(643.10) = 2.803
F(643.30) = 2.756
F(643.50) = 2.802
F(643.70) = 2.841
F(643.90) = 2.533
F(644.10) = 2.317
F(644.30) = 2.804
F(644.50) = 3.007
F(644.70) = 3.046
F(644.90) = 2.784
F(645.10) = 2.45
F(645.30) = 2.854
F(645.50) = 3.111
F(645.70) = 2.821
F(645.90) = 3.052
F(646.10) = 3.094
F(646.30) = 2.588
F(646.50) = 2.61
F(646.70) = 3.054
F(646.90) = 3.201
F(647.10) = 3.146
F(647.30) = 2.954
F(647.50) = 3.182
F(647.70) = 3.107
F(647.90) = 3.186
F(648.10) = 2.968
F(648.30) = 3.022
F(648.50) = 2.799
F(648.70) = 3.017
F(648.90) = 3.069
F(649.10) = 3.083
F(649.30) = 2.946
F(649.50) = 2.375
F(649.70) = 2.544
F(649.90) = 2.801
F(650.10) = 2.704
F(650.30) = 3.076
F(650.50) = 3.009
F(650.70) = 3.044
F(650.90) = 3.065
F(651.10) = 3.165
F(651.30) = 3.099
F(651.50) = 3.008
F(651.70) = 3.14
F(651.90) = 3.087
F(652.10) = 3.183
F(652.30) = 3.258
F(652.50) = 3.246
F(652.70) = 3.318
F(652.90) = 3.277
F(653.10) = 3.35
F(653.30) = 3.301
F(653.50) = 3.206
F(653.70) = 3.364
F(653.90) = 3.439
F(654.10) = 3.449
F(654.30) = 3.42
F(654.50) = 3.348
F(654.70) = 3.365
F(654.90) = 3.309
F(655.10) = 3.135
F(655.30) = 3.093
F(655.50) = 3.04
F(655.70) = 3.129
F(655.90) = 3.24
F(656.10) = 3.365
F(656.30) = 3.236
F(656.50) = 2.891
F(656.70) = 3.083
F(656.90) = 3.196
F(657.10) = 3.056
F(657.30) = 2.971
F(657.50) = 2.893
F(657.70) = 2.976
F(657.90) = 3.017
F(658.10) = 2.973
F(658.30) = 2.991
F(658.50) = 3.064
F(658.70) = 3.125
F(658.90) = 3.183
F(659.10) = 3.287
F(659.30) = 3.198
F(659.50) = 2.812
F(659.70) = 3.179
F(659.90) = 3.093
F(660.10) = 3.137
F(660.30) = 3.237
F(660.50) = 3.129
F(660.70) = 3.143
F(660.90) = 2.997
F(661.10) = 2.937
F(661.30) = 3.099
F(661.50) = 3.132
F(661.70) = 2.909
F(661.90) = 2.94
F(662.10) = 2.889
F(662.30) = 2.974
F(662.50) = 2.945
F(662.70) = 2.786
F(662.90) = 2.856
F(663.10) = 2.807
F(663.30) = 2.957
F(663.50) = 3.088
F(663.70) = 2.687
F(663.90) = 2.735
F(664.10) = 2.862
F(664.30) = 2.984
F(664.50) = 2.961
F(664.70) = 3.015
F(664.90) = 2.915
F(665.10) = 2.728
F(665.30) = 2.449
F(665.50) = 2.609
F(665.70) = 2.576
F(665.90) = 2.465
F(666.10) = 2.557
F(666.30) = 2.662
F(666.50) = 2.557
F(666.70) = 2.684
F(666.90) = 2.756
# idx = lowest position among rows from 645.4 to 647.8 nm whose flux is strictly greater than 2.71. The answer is 645.50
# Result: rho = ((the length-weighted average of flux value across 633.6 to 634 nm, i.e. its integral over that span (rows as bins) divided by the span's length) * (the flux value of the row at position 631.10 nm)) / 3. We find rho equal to 1.82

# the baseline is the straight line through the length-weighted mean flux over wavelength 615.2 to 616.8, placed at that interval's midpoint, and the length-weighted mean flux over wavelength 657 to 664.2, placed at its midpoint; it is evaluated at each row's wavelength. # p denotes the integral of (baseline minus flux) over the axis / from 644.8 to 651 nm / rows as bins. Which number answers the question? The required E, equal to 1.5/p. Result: -1.0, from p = -1.5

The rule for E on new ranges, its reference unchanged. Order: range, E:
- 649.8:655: -0.7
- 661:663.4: 5.9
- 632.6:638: -2.6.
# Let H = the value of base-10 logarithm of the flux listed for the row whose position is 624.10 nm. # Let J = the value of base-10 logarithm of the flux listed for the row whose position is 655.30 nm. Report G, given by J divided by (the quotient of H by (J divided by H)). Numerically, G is 7.5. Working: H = 0.18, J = 0.490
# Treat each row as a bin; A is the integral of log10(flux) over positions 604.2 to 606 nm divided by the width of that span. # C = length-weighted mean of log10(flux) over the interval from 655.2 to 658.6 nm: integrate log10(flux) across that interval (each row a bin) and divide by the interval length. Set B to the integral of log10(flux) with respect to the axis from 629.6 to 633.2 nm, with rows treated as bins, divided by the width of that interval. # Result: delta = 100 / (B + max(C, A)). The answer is 119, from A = 0.37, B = 0.355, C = 0.49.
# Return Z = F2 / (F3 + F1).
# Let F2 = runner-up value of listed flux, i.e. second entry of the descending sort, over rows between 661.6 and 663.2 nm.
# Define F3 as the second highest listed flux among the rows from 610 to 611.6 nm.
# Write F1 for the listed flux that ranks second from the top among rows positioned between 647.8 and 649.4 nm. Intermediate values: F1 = 3.083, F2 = 2.945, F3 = 2.588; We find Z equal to 0.52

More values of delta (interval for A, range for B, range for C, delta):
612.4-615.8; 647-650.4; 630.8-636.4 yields 117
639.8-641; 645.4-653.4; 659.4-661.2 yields 103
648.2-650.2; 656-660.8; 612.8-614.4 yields 106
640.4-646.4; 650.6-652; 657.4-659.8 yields 103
